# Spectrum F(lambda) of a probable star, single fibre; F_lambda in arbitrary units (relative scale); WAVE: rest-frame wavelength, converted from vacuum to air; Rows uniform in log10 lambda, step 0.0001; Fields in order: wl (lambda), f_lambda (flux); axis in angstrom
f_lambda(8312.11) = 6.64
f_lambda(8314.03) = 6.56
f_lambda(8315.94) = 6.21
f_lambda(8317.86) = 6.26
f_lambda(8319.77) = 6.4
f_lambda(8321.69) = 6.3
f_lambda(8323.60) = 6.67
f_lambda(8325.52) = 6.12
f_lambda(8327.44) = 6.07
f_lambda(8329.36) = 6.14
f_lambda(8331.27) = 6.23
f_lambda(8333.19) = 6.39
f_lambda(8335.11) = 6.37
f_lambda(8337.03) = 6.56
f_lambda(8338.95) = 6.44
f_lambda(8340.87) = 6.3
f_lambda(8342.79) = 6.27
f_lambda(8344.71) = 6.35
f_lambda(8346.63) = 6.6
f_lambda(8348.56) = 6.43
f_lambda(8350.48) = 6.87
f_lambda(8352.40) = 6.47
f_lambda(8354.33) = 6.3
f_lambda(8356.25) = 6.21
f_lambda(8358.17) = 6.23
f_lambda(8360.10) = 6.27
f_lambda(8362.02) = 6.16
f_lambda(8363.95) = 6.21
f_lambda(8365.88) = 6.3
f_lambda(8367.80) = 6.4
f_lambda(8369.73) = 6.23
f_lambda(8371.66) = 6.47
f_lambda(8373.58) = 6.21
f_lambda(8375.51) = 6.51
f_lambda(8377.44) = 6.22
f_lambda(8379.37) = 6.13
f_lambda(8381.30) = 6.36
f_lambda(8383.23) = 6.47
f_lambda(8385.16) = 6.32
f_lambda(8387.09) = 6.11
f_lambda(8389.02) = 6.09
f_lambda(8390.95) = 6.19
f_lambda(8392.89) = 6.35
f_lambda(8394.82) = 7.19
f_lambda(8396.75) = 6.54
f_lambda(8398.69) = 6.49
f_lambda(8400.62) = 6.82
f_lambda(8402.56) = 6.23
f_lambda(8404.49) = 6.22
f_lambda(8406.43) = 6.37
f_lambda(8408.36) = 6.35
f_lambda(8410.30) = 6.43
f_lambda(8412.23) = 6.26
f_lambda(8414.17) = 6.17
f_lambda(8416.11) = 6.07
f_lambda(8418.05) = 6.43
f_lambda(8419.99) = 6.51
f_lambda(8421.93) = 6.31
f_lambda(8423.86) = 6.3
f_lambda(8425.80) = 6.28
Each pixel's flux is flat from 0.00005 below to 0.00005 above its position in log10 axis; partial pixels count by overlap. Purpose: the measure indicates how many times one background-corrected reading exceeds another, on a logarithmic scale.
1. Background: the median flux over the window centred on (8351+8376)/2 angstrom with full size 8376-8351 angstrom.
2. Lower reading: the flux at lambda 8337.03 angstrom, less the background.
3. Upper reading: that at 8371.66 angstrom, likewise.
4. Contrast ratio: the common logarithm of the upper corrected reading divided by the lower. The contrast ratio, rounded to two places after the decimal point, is -0.16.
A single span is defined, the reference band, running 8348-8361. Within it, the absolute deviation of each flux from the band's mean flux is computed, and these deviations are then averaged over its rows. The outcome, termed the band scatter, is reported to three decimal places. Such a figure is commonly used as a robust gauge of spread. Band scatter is 0.165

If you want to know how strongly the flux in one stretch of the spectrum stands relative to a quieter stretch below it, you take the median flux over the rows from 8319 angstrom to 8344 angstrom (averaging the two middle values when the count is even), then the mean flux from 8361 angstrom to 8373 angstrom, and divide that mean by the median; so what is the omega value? 0.999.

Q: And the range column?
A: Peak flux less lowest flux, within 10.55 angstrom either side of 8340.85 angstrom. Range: 0.64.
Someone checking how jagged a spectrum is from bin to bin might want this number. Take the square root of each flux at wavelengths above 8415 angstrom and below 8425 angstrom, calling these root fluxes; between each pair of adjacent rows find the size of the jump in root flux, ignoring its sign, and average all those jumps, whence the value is 0.032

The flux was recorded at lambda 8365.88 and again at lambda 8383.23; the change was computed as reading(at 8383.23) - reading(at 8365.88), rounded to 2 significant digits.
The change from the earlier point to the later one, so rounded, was 0.17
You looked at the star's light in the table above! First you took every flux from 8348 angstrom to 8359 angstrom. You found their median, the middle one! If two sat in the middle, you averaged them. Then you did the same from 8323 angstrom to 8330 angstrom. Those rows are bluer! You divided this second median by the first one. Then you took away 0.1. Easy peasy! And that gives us 0.863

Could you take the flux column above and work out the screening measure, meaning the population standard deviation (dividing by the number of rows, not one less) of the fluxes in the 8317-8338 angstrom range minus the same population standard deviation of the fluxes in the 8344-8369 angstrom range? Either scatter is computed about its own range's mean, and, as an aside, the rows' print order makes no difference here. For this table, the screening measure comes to -0.01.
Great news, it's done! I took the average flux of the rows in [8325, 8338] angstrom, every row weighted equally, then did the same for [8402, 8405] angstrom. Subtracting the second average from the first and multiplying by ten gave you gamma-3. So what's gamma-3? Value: 0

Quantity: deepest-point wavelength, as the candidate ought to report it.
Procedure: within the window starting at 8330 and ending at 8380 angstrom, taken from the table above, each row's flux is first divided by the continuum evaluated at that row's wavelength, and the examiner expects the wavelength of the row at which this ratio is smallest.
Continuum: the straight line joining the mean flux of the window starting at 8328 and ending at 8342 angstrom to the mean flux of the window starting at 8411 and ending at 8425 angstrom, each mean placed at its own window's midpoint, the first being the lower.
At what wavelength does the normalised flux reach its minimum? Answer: 8379.37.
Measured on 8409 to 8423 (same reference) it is 8416.11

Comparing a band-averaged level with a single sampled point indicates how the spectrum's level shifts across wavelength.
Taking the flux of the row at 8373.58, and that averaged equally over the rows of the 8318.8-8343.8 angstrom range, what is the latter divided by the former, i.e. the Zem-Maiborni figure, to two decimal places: 1.02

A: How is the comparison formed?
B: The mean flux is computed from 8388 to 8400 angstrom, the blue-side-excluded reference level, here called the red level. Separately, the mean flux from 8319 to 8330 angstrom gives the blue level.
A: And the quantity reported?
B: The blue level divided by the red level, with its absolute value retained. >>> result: 0.97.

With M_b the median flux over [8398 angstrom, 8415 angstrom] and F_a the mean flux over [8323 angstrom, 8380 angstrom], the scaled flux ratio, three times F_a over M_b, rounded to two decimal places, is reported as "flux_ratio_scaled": 2.99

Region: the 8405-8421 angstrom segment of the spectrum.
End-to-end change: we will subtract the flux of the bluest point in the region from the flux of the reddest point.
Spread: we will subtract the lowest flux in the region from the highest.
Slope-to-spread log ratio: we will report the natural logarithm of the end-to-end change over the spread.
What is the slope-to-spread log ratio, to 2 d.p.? -1.15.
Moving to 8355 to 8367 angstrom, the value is -0.44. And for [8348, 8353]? -2.40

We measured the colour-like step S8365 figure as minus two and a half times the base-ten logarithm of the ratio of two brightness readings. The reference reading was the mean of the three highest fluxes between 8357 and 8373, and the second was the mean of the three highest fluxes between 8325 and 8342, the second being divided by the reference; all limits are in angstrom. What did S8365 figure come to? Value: -0.012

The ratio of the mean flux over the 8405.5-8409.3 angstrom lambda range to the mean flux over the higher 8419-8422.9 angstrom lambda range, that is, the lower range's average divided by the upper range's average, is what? 0.99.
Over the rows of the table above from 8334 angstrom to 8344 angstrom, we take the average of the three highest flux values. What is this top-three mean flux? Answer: 6.46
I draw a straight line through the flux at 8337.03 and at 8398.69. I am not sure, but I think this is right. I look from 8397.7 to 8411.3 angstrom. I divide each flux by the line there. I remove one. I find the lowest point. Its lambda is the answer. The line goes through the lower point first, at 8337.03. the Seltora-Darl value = 8404.49 angstrom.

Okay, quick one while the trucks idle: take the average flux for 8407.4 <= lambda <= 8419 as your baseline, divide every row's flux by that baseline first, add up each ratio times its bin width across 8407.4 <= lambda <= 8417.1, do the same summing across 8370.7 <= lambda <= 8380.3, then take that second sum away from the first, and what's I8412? 0.0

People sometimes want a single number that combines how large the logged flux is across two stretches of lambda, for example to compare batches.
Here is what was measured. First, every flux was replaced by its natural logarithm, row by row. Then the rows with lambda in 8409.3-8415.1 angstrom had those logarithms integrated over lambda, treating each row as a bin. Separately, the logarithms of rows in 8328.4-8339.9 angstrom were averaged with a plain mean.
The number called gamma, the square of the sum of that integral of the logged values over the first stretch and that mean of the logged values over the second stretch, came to 157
